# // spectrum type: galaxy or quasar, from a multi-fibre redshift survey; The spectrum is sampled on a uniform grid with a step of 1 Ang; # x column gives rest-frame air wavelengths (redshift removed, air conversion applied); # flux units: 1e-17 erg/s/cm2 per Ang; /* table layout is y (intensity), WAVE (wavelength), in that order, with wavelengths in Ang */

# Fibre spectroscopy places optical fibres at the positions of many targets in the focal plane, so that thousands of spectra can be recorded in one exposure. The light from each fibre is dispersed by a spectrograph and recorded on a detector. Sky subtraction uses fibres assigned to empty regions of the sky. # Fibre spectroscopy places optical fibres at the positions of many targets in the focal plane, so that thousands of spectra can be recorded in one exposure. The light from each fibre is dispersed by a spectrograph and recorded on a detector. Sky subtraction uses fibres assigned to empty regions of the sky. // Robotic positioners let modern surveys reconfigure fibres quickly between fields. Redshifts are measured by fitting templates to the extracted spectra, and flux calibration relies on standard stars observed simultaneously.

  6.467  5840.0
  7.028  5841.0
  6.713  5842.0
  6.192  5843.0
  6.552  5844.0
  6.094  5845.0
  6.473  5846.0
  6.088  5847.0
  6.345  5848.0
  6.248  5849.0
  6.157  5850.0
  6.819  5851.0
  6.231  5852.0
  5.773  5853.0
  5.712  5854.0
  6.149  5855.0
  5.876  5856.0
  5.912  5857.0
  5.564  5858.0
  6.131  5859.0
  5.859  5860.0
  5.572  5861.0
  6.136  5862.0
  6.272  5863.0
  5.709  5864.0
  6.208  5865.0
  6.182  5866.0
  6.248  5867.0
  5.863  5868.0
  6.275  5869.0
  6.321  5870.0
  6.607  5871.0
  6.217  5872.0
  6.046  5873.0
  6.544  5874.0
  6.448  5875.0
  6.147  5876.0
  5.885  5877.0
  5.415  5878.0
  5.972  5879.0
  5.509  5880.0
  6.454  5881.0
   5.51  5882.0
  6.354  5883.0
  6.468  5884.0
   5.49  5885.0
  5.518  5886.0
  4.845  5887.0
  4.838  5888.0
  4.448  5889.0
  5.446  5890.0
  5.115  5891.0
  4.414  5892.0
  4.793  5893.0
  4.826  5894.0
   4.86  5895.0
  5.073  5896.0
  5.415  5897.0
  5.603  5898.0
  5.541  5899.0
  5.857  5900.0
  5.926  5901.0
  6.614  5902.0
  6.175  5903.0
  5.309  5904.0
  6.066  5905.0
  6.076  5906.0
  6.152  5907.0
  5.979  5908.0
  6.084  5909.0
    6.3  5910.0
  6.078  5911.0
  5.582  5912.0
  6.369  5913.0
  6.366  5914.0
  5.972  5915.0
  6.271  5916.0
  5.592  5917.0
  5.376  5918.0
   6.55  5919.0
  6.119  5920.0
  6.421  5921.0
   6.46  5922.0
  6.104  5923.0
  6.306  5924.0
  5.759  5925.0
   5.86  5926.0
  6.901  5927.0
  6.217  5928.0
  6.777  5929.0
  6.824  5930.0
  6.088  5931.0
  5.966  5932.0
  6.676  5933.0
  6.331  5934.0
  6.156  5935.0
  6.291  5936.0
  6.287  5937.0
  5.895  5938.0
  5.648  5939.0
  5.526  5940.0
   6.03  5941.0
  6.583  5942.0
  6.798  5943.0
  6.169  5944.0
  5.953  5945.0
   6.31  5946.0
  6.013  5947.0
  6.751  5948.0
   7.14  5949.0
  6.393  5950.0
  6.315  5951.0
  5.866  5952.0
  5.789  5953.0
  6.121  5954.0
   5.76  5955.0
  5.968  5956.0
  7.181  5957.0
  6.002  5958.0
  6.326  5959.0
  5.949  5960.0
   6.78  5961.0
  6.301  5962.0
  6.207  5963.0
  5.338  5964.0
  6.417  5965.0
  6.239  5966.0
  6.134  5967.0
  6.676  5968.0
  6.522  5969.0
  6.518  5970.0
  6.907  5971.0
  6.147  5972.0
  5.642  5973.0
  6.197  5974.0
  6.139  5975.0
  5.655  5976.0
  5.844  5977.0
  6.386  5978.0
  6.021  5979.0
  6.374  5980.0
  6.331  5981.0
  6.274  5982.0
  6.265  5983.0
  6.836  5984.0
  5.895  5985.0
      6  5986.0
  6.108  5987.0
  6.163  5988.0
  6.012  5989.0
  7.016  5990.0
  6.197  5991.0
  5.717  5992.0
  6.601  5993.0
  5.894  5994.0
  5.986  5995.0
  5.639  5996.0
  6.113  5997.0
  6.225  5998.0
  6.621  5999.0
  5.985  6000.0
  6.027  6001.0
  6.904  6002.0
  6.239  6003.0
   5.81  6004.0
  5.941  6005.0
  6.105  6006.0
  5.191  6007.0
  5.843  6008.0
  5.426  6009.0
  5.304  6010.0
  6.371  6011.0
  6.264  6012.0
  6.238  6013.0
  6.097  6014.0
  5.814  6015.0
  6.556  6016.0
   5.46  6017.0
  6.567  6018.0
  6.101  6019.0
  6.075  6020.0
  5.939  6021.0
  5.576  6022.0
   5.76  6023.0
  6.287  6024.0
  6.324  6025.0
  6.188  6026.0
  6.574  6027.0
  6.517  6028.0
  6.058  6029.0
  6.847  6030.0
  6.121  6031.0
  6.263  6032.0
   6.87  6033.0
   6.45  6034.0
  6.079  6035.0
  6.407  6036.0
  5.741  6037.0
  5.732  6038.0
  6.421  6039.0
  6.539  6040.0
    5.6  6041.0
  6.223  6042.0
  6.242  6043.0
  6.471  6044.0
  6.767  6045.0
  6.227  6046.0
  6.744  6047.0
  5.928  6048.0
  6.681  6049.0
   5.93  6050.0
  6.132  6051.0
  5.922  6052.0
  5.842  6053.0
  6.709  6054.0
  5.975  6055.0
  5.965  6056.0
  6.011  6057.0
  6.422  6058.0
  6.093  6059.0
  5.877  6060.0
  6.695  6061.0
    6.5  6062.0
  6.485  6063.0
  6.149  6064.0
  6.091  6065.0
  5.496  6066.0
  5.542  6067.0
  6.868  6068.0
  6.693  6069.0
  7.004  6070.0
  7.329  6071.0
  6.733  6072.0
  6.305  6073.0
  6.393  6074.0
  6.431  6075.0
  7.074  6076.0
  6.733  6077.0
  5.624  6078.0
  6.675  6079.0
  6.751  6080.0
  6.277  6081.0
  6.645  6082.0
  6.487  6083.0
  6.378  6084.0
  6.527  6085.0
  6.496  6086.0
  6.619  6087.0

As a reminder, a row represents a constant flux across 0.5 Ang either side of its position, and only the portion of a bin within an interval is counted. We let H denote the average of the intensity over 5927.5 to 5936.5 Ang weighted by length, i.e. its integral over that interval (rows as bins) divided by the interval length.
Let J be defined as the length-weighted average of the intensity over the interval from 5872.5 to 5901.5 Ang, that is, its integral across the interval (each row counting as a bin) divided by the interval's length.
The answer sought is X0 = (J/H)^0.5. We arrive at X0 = 0.93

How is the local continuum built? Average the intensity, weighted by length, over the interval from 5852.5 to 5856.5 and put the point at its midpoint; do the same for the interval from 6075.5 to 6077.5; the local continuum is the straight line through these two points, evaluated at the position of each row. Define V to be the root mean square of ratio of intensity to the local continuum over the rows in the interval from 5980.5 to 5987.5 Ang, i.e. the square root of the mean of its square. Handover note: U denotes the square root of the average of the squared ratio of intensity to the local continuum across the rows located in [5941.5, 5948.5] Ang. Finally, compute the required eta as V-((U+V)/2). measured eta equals -0.02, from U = 1.01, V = 0.97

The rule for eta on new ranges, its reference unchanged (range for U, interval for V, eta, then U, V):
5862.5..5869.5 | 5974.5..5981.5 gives -0.04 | 1.03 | 0.95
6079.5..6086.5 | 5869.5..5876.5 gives 0.06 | 0.94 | 1.06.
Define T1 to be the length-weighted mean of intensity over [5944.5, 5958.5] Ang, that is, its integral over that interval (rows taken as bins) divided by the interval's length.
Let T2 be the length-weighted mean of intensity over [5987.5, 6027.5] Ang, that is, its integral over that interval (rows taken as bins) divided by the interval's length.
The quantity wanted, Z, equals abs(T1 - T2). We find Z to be 0.18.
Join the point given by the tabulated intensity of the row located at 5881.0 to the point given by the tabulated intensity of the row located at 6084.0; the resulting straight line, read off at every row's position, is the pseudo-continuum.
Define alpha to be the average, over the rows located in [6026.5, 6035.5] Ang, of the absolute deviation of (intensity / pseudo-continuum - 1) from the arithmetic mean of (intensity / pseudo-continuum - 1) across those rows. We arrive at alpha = 0.040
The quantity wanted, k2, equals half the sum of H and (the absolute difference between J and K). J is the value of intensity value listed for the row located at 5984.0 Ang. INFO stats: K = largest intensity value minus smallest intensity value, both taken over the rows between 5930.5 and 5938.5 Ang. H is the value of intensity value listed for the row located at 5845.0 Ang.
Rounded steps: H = 6.094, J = 6.836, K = 0.8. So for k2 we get 6.07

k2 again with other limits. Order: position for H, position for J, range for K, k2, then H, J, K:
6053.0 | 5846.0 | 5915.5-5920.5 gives 5.57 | 5.842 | 6.473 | 1.2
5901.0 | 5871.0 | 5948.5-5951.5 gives 5.85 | 5.926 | 6.607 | 0.8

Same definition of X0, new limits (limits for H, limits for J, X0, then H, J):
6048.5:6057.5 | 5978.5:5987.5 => 1.01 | 6.13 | 6.23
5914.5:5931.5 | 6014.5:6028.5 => 0.99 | 6.21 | 6.12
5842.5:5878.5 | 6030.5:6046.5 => 1.01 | 6.12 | 6.26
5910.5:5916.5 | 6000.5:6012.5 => 0.99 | 6.11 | 5.95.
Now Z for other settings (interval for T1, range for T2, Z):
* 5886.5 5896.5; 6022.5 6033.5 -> 1.48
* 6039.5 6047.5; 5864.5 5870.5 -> 0.17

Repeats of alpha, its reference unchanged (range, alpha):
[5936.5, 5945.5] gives 0.050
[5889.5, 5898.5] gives 0.047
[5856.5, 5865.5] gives 0.035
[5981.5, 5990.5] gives 0.044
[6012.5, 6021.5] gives 0.038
